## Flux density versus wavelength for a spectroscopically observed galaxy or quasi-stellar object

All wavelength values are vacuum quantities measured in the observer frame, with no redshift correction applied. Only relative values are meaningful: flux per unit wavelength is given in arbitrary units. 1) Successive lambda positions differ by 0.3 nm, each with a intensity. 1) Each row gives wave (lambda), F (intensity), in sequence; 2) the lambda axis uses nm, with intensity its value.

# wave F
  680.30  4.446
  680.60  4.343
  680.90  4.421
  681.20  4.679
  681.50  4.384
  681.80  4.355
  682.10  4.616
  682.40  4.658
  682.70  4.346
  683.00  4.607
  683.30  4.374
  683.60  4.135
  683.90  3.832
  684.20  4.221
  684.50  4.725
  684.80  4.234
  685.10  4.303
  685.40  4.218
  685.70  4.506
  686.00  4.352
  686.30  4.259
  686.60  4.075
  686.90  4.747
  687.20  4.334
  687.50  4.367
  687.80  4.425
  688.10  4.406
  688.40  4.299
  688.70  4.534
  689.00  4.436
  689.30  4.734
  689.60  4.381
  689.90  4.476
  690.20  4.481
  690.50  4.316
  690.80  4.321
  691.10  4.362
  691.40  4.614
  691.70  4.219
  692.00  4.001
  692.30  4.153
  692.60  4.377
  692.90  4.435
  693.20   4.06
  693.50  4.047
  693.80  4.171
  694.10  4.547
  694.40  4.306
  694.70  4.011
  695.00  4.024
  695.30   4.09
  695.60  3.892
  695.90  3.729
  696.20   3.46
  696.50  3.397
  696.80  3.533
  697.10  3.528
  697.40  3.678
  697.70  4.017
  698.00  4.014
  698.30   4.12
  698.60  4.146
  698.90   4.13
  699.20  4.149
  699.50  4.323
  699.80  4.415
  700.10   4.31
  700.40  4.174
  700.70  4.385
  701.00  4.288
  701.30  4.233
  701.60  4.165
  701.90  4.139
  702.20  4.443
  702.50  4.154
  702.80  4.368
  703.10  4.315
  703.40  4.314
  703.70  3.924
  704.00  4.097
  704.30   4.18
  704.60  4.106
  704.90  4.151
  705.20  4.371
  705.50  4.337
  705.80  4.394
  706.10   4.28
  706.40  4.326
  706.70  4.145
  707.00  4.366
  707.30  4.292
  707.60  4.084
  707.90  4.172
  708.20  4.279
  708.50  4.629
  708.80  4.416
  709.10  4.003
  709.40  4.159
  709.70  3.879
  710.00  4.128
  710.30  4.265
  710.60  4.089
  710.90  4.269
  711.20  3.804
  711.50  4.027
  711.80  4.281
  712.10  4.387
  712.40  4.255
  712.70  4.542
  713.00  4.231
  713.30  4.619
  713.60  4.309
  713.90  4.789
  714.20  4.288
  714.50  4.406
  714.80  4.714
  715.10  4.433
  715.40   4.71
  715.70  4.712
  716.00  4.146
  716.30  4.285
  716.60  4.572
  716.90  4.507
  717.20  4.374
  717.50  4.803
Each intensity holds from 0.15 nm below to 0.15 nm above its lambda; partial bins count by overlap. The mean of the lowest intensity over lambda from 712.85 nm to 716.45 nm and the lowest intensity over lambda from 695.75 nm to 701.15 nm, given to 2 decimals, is 3.77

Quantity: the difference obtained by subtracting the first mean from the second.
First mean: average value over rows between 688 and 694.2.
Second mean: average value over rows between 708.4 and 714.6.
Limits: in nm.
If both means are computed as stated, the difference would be -0.1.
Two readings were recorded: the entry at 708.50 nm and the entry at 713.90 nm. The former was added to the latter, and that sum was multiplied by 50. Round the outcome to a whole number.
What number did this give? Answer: 471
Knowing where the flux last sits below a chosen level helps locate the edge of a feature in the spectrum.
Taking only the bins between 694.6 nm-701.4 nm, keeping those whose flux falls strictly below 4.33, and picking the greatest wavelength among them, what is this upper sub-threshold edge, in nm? 701.30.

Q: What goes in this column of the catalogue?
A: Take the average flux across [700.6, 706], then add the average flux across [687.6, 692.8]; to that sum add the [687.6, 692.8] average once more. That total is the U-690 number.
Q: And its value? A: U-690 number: 13.01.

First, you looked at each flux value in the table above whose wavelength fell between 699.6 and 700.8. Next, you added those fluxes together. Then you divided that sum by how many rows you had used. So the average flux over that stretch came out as 4.32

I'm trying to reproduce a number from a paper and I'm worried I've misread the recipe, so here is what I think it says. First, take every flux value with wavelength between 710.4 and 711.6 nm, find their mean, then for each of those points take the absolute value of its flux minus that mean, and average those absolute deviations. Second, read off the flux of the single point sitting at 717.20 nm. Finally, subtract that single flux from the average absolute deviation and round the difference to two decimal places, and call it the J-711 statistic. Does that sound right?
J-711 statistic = -4.24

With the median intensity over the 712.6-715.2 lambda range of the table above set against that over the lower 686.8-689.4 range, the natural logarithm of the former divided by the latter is 0.00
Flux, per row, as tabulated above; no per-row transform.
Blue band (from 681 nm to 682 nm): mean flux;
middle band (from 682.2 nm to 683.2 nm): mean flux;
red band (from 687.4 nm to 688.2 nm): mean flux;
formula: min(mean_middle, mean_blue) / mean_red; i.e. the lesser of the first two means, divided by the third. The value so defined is 1.02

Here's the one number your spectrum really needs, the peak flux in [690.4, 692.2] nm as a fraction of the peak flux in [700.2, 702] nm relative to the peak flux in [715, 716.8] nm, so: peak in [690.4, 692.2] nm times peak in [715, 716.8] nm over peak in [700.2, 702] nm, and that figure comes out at 4.96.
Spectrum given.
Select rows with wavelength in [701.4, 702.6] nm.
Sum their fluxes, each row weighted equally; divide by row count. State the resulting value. 4.23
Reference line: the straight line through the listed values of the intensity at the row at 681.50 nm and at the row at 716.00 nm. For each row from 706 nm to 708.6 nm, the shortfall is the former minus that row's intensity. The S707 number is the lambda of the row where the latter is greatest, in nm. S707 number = 707.60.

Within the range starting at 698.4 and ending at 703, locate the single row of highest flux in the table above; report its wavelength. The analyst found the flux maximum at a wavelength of 702.20 nm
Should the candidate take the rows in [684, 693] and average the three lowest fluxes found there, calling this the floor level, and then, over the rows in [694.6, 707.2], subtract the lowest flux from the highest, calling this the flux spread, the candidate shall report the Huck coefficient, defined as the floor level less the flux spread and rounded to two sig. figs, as 3.0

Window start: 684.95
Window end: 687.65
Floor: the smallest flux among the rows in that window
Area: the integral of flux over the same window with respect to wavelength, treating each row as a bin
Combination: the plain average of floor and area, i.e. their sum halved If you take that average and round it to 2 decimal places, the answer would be 7.91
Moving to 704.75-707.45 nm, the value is 7.87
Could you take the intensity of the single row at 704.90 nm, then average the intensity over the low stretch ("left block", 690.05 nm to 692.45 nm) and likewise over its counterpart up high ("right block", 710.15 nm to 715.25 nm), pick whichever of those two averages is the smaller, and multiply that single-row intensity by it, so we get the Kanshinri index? 17.9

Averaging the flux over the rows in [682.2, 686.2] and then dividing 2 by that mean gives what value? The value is 0.460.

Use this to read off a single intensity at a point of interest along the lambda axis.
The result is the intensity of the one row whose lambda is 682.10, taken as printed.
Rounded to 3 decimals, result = 4.616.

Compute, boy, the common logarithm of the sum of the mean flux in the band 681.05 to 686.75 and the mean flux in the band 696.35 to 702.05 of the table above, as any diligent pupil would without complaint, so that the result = 0.9254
